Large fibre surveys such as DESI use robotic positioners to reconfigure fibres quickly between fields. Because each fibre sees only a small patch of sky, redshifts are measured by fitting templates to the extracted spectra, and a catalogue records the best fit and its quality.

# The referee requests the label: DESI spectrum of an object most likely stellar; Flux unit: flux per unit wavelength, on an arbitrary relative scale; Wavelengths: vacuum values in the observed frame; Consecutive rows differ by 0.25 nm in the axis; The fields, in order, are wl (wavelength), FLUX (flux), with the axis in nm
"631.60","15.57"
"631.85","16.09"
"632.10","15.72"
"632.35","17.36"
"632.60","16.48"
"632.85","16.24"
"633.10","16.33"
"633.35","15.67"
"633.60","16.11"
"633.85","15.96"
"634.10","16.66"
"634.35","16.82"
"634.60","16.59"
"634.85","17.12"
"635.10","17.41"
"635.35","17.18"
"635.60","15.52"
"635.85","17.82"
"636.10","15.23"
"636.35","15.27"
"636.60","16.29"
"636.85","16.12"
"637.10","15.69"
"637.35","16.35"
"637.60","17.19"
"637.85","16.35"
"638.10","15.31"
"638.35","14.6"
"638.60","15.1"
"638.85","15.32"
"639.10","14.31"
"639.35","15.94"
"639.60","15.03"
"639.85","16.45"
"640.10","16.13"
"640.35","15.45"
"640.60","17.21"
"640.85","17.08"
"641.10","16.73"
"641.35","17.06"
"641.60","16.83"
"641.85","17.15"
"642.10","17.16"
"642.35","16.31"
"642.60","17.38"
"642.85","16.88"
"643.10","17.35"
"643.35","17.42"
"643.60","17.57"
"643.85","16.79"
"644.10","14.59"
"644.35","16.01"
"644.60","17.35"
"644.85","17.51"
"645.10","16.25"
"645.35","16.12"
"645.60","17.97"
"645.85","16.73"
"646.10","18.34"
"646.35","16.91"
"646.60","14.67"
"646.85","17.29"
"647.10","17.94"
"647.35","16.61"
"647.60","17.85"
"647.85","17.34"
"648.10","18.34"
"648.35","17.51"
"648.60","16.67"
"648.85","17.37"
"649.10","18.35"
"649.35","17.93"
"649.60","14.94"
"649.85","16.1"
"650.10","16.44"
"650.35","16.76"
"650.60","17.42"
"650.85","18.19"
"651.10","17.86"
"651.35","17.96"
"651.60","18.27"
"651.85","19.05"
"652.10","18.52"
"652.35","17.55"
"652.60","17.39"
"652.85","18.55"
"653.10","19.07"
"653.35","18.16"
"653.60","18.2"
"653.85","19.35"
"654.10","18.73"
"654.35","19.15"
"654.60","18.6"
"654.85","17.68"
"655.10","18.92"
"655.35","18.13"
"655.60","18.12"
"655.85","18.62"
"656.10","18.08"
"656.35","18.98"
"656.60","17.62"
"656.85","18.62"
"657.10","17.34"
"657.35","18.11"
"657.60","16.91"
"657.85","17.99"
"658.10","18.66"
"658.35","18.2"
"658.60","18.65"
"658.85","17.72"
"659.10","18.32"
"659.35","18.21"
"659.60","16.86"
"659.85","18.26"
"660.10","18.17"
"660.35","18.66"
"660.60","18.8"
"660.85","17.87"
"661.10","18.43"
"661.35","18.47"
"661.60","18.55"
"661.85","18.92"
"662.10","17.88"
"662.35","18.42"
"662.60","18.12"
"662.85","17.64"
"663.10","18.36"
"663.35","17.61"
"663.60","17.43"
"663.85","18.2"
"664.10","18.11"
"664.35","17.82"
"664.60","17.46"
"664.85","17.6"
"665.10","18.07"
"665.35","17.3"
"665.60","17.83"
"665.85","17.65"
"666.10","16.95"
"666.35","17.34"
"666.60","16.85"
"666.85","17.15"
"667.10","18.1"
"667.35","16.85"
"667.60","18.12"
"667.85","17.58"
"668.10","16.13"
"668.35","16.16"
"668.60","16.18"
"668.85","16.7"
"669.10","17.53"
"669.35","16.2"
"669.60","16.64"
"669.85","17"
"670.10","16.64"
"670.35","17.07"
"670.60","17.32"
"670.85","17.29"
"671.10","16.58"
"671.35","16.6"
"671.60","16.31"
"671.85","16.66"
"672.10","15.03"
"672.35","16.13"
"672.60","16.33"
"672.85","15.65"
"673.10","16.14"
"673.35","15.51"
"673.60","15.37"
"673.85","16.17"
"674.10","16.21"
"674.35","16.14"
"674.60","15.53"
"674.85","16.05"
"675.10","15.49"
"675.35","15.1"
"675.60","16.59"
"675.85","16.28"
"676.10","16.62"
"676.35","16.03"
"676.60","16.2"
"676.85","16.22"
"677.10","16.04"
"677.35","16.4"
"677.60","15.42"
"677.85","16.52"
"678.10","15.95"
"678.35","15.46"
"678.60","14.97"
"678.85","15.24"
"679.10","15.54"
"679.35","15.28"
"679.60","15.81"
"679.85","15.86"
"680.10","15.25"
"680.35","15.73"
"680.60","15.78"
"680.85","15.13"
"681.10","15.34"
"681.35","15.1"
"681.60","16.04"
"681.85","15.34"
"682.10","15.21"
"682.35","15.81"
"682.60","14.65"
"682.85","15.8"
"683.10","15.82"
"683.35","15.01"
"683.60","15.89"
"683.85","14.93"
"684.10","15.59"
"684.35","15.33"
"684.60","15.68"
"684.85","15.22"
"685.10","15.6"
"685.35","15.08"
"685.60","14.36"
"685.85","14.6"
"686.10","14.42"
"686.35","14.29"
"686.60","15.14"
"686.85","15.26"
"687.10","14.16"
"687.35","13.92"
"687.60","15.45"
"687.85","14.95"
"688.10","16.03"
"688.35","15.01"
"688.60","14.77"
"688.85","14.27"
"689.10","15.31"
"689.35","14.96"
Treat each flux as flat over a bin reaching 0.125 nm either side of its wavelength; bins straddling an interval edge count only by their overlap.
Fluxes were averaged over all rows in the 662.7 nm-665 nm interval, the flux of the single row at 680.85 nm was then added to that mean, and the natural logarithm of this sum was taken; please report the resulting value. 3.49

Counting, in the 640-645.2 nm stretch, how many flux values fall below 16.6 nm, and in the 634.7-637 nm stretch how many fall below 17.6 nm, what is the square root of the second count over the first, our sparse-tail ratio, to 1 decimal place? 1.2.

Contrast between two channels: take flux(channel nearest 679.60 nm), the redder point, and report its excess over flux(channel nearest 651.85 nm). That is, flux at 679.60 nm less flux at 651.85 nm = -3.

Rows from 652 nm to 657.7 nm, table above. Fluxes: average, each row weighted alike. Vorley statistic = 18.3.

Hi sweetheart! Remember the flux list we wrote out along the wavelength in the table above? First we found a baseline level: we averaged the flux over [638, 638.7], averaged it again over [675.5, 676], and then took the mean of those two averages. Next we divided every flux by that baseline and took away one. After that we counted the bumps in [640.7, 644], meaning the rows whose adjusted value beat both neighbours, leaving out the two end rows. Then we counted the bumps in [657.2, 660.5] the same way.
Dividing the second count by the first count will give 1.00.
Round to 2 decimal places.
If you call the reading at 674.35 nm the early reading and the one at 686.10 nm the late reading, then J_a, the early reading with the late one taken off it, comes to 1.72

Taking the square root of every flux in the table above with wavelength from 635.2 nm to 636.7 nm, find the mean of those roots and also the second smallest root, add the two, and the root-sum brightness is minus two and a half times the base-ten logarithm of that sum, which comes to -2.25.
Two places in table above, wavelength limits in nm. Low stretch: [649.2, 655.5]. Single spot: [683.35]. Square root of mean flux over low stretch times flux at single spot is 16.4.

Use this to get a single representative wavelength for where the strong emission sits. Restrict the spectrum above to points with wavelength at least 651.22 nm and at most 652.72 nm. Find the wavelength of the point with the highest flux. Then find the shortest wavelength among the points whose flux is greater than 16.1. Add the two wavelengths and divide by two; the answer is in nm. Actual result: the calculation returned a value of 651.60 nm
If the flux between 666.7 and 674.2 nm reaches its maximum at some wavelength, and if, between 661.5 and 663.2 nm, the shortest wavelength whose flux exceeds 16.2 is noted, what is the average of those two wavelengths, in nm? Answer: 664.60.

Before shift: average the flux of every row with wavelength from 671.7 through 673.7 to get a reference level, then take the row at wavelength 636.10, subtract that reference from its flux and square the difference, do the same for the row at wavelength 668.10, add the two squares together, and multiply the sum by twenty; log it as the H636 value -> 9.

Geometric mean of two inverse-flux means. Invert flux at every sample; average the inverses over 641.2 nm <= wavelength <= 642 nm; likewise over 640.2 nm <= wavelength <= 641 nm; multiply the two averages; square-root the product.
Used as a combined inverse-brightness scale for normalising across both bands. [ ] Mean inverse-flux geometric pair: 0.0596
